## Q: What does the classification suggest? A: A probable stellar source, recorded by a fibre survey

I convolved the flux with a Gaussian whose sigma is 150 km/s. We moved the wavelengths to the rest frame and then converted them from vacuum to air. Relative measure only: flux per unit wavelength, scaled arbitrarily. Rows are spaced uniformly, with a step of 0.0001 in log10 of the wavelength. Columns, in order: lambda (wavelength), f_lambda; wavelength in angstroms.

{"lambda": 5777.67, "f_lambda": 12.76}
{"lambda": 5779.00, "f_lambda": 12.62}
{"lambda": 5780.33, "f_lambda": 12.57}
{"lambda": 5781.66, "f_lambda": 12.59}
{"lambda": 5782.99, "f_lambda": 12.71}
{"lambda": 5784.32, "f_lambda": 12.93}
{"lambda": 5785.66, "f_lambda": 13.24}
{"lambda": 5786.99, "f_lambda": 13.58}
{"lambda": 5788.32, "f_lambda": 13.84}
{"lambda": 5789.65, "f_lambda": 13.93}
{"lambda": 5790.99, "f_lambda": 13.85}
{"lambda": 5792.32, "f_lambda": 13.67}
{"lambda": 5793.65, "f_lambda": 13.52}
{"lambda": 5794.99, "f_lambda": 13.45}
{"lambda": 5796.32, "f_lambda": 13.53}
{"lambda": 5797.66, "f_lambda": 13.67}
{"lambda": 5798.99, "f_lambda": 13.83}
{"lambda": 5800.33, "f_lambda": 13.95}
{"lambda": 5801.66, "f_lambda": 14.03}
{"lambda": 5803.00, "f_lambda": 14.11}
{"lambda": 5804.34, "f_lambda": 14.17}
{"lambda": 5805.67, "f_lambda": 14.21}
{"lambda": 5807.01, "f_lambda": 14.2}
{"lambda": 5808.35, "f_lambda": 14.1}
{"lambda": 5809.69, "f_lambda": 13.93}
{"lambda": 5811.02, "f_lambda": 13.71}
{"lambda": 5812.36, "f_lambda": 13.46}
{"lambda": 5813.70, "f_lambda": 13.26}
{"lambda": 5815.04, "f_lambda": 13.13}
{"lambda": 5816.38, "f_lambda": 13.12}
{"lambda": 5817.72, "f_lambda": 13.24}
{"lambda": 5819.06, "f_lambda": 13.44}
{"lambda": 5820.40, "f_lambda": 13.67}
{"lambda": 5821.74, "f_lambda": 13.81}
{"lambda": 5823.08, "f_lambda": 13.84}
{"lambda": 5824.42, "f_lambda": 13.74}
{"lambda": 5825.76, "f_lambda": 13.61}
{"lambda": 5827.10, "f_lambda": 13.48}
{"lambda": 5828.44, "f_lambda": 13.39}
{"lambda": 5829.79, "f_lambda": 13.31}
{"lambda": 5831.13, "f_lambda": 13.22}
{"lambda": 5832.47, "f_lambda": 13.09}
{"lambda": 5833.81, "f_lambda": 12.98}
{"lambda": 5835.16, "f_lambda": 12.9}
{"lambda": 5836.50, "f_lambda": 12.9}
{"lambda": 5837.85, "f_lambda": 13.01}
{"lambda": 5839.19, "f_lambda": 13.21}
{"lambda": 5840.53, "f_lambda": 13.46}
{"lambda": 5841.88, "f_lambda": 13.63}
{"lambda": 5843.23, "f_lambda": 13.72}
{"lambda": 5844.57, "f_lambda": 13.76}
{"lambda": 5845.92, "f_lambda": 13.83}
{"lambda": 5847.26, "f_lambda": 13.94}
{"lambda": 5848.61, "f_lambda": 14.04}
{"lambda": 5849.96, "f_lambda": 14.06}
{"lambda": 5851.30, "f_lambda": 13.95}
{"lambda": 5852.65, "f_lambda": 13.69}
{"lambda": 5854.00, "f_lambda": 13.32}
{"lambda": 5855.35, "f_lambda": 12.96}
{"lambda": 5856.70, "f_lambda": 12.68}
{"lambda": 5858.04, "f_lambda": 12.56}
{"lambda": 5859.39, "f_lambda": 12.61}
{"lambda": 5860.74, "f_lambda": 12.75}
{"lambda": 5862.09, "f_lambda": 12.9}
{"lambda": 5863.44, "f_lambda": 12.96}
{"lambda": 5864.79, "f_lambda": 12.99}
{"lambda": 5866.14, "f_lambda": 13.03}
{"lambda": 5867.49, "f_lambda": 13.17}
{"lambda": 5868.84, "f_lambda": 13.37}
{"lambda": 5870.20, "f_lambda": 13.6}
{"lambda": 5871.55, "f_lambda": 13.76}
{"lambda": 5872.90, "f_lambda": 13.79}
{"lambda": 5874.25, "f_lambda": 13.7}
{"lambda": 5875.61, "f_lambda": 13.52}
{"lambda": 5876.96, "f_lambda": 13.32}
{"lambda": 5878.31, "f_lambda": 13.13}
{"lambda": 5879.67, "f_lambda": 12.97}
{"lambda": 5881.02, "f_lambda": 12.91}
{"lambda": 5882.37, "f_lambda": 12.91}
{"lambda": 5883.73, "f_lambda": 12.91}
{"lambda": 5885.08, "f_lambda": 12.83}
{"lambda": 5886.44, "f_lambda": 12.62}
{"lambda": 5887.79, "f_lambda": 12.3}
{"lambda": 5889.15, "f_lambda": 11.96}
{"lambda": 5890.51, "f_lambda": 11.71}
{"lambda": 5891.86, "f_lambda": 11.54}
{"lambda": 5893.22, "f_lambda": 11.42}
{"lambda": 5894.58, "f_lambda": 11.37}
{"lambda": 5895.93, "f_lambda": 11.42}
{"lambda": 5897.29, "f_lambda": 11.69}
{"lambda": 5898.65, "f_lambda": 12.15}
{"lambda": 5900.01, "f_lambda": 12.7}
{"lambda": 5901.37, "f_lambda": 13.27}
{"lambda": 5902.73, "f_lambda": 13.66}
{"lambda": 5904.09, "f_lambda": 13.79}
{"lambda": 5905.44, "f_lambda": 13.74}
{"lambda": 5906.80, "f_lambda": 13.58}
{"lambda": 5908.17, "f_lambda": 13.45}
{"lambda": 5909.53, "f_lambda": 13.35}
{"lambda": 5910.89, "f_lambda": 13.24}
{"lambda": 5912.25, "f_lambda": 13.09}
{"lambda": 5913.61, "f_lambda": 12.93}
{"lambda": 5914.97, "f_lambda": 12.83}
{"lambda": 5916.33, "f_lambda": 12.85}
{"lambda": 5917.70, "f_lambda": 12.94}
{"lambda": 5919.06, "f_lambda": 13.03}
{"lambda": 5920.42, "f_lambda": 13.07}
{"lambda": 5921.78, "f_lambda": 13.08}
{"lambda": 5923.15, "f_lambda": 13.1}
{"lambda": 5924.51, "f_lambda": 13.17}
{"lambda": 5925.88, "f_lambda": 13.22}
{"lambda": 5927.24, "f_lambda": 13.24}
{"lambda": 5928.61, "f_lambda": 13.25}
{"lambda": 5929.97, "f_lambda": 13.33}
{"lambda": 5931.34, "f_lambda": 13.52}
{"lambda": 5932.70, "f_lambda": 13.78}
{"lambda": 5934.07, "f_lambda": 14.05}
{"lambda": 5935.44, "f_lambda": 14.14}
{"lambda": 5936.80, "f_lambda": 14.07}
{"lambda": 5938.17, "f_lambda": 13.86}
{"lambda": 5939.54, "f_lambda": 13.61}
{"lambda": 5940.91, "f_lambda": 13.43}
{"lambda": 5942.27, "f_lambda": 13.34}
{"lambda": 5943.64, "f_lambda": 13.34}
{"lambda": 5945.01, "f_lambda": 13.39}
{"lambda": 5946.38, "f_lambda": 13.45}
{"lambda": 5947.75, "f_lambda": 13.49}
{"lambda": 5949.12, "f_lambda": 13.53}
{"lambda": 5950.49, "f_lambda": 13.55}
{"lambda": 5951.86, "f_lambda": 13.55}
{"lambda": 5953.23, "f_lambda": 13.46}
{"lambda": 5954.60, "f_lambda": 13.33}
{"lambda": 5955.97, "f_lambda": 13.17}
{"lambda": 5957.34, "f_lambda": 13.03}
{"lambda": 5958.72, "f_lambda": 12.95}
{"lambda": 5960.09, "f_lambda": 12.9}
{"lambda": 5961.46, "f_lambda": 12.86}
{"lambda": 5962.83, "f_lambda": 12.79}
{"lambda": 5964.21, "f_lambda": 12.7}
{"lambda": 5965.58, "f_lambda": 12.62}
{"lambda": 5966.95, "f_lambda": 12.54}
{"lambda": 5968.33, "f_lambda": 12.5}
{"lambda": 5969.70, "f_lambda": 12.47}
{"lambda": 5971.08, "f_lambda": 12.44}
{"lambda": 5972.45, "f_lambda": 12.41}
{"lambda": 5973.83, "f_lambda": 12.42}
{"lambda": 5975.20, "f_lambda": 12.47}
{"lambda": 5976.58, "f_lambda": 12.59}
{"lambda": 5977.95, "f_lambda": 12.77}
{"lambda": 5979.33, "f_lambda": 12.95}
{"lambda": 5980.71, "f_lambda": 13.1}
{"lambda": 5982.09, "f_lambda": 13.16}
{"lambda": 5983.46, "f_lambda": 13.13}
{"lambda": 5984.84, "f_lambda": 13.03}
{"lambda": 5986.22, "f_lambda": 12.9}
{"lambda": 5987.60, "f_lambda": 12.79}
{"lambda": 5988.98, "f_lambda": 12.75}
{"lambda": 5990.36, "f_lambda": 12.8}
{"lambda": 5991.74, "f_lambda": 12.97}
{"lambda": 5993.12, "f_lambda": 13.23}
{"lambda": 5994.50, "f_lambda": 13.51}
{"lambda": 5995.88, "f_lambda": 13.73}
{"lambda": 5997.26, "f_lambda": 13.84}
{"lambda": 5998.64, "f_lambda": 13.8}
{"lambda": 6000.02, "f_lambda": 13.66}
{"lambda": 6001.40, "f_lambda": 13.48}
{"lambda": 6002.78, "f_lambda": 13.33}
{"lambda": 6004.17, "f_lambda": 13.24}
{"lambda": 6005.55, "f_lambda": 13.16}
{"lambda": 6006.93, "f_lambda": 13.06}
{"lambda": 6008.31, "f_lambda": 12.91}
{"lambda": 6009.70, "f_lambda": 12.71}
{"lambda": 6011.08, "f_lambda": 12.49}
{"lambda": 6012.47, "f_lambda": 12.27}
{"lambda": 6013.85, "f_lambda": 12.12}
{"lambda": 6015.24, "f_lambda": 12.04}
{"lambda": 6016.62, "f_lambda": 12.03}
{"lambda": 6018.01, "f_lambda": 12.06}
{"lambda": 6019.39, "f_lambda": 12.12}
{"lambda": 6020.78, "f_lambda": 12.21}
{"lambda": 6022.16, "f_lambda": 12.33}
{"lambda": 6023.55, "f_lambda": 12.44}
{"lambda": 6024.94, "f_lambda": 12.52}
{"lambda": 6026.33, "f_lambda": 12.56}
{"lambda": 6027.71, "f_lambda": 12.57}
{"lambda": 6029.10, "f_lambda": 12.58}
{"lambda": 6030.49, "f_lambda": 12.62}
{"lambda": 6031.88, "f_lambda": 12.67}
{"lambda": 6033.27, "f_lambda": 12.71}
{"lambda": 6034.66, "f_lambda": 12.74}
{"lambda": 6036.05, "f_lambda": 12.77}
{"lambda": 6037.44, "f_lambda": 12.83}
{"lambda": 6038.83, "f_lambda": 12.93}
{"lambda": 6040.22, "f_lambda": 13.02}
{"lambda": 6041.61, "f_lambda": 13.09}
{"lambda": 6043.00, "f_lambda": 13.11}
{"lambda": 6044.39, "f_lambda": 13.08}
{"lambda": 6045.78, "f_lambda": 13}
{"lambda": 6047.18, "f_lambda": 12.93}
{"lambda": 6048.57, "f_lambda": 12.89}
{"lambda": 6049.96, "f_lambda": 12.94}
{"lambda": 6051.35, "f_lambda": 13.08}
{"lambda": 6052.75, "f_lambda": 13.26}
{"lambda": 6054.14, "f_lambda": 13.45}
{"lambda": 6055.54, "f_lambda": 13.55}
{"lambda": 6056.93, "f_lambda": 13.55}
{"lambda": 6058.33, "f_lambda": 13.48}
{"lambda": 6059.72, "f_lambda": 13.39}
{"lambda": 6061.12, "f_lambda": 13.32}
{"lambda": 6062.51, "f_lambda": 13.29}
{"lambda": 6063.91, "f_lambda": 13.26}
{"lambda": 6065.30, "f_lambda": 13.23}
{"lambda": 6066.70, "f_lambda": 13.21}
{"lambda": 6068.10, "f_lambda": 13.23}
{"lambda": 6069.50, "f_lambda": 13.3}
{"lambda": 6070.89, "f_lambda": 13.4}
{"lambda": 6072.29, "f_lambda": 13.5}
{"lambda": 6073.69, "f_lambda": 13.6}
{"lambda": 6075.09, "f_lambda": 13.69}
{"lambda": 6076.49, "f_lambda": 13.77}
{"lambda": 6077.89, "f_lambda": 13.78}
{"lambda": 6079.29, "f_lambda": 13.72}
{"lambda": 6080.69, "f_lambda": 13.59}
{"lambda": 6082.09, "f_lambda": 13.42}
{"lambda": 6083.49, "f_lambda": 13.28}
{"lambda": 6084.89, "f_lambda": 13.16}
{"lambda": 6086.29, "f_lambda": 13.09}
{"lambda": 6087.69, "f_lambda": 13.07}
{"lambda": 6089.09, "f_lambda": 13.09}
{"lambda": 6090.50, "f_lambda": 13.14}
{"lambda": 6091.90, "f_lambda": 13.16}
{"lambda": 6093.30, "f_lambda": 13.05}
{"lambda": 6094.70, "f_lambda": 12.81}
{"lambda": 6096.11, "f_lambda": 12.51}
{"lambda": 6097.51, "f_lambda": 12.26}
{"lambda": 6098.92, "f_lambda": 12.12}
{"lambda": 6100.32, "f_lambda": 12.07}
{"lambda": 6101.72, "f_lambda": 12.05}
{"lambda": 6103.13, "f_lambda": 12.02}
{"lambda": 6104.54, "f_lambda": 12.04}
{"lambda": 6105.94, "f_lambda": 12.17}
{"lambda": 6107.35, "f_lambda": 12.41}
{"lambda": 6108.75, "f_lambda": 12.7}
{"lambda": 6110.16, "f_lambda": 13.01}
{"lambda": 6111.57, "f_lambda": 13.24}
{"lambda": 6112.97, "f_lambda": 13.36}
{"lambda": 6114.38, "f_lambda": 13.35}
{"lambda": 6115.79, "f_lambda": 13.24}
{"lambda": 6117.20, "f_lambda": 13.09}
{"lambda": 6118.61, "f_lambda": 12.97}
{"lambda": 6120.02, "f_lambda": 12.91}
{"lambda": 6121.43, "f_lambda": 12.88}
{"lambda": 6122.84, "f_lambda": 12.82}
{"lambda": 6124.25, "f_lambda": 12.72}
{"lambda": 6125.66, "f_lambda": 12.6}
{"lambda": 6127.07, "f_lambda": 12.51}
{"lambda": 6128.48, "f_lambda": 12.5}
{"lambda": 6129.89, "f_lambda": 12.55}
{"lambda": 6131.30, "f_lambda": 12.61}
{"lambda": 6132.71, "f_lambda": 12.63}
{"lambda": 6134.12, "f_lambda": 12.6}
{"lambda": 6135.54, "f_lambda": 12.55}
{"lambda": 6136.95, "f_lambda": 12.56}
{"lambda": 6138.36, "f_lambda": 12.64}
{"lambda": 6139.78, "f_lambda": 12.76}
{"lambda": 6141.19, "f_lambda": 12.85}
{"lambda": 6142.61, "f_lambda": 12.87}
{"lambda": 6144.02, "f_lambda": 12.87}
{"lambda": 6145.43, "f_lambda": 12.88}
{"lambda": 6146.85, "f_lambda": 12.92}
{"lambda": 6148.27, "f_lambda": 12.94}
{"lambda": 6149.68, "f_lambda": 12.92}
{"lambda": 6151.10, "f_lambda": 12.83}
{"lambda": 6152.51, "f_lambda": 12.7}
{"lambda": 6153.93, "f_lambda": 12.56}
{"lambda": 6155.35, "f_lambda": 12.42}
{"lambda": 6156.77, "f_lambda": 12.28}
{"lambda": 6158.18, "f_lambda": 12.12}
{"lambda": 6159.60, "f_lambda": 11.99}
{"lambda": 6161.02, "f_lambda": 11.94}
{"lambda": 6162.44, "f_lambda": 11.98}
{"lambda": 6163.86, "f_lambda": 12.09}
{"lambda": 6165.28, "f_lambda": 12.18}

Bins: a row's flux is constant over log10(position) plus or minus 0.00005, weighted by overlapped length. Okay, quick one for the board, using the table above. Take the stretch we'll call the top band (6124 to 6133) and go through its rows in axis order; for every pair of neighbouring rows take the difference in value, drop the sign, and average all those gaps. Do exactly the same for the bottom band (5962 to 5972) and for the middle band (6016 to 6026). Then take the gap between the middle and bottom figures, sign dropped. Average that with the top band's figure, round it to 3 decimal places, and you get 0.041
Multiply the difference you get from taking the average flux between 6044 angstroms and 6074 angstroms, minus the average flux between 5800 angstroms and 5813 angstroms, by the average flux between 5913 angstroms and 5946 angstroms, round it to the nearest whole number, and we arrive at -10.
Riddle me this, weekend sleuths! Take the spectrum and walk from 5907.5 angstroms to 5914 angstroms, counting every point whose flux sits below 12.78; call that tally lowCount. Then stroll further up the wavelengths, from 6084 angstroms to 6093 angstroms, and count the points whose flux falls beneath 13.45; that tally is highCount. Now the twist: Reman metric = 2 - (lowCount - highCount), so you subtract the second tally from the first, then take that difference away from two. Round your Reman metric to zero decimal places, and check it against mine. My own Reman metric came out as 8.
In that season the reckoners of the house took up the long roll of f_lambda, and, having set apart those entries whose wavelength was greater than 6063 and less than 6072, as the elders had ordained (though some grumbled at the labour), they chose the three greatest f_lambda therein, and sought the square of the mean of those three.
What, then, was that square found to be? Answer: 177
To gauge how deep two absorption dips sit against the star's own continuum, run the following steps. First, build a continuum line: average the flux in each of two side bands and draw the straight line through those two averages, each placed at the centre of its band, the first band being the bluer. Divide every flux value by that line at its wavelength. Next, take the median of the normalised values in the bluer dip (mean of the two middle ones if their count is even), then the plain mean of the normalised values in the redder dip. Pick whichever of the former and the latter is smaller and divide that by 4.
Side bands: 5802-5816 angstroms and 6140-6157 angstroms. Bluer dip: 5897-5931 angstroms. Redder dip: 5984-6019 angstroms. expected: 0.245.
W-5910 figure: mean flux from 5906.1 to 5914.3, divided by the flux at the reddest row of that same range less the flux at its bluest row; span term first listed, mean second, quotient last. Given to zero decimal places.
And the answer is -20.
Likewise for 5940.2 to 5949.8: 134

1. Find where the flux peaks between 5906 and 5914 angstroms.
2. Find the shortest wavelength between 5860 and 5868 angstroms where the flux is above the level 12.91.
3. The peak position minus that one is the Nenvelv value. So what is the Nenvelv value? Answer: 43.4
